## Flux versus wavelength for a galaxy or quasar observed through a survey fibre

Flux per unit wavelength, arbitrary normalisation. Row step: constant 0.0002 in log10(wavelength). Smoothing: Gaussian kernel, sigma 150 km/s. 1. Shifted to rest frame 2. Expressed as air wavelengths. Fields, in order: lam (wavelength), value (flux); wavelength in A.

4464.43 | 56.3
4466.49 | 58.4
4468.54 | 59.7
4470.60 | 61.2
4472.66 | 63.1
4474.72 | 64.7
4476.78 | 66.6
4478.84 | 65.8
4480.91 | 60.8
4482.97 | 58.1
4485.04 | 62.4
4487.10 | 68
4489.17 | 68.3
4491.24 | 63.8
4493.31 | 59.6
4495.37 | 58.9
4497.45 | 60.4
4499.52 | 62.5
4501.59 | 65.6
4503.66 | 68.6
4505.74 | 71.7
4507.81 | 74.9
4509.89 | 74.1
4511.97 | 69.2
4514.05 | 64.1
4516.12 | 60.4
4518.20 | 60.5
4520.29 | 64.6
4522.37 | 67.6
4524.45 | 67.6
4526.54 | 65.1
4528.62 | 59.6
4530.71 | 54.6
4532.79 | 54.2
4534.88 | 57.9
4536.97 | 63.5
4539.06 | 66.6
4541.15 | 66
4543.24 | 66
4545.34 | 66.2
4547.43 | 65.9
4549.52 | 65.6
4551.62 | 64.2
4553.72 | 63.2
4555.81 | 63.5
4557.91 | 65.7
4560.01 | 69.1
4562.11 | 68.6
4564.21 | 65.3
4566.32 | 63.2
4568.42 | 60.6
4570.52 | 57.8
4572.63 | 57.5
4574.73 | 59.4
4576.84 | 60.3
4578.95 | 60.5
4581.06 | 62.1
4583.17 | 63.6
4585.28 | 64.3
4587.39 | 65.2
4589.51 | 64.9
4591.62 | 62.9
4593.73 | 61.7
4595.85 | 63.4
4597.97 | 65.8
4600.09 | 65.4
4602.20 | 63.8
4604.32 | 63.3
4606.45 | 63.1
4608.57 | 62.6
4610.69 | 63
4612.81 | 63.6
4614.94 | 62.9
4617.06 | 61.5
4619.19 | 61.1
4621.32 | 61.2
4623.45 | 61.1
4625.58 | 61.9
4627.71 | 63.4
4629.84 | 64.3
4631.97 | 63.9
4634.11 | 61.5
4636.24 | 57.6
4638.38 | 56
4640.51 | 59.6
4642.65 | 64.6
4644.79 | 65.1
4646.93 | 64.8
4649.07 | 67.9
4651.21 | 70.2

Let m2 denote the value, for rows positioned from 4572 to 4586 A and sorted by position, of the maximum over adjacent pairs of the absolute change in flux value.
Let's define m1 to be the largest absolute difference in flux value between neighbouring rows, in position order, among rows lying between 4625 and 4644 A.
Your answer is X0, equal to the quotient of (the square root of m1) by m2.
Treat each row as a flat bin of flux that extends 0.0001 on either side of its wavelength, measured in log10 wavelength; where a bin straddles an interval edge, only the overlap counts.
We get 1.18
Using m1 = 5.0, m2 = 1.9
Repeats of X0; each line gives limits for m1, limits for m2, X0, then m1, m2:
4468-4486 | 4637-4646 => 0.45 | 5.0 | 5.0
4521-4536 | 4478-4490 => 0.42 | 5.5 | 5.6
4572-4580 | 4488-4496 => 0.31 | 1.9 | 4.5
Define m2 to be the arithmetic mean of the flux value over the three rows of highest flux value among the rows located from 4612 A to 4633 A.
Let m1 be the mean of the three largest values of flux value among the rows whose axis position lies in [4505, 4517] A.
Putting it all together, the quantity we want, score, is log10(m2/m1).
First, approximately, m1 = 73.6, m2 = 64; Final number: -0.061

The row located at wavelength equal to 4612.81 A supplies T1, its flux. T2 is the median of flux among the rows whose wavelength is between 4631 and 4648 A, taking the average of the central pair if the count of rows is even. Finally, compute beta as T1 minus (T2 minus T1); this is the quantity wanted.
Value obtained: 64.5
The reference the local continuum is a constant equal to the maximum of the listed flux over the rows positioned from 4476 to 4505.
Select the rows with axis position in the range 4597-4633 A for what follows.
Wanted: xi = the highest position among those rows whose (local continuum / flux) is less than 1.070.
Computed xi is 4629.84 A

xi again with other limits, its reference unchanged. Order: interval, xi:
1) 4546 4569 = 4564.21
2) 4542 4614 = 4600.09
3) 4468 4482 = 4478.84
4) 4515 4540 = 4539.06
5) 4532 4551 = 4549.52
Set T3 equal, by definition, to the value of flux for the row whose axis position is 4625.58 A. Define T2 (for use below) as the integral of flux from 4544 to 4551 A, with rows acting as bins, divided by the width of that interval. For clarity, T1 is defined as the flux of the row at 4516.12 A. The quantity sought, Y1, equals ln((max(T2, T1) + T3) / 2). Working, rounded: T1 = 60.4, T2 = 65.8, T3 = 61.9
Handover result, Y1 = 4.16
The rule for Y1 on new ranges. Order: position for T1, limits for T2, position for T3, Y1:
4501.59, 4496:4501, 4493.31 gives 4.14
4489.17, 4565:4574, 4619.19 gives 4.17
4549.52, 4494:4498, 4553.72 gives 4.17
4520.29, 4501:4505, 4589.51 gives 4.19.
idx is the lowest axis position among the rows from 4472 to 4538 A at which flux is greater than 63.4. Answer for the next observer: 4474.72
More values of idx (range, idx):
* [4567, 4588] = 4583.17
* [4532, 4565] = 4536.97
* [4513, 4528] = 4514.05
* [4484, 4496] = 4487.10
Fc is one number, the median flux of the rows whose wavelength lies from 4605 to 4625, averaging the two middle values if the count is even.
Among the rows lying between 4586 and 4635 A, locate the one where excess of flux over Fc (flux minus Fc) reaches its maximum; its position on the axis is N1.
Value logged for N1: 4597.97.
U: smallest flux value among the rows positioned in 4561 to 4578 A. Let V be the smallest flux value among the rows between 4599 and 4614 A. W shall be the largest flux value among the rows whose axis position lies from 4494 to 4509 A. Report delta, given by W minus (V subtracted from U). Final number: 80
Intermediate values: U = 57.5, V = 62.6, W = 74.9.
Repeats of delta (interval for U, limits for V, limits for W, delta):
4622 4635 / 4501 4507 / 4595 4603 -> 70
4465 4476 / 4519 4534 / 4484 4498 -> 64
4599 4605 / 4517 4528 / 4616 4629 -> 61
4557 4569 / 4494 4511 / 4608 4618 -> 62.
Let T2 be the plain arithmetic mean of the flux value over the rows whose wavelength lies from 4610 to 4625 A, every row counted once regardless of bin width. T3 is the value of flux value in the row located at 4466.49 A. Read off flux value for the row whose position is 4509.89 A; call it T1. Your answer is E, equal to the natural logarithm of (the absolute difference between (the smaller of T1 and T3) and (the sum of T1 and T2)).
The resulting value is 4.35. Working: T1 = 74.1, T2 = 62.1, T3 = 58.4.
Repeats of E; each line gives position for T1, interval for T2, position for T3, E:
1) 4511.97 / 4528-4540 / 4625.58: 4.20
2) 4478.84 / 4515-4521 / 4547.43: 4.12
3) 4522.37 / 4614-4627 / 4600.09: 4.16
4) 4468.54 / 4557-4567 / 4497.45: 4.20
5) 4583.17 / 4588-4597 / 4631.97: 4.15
